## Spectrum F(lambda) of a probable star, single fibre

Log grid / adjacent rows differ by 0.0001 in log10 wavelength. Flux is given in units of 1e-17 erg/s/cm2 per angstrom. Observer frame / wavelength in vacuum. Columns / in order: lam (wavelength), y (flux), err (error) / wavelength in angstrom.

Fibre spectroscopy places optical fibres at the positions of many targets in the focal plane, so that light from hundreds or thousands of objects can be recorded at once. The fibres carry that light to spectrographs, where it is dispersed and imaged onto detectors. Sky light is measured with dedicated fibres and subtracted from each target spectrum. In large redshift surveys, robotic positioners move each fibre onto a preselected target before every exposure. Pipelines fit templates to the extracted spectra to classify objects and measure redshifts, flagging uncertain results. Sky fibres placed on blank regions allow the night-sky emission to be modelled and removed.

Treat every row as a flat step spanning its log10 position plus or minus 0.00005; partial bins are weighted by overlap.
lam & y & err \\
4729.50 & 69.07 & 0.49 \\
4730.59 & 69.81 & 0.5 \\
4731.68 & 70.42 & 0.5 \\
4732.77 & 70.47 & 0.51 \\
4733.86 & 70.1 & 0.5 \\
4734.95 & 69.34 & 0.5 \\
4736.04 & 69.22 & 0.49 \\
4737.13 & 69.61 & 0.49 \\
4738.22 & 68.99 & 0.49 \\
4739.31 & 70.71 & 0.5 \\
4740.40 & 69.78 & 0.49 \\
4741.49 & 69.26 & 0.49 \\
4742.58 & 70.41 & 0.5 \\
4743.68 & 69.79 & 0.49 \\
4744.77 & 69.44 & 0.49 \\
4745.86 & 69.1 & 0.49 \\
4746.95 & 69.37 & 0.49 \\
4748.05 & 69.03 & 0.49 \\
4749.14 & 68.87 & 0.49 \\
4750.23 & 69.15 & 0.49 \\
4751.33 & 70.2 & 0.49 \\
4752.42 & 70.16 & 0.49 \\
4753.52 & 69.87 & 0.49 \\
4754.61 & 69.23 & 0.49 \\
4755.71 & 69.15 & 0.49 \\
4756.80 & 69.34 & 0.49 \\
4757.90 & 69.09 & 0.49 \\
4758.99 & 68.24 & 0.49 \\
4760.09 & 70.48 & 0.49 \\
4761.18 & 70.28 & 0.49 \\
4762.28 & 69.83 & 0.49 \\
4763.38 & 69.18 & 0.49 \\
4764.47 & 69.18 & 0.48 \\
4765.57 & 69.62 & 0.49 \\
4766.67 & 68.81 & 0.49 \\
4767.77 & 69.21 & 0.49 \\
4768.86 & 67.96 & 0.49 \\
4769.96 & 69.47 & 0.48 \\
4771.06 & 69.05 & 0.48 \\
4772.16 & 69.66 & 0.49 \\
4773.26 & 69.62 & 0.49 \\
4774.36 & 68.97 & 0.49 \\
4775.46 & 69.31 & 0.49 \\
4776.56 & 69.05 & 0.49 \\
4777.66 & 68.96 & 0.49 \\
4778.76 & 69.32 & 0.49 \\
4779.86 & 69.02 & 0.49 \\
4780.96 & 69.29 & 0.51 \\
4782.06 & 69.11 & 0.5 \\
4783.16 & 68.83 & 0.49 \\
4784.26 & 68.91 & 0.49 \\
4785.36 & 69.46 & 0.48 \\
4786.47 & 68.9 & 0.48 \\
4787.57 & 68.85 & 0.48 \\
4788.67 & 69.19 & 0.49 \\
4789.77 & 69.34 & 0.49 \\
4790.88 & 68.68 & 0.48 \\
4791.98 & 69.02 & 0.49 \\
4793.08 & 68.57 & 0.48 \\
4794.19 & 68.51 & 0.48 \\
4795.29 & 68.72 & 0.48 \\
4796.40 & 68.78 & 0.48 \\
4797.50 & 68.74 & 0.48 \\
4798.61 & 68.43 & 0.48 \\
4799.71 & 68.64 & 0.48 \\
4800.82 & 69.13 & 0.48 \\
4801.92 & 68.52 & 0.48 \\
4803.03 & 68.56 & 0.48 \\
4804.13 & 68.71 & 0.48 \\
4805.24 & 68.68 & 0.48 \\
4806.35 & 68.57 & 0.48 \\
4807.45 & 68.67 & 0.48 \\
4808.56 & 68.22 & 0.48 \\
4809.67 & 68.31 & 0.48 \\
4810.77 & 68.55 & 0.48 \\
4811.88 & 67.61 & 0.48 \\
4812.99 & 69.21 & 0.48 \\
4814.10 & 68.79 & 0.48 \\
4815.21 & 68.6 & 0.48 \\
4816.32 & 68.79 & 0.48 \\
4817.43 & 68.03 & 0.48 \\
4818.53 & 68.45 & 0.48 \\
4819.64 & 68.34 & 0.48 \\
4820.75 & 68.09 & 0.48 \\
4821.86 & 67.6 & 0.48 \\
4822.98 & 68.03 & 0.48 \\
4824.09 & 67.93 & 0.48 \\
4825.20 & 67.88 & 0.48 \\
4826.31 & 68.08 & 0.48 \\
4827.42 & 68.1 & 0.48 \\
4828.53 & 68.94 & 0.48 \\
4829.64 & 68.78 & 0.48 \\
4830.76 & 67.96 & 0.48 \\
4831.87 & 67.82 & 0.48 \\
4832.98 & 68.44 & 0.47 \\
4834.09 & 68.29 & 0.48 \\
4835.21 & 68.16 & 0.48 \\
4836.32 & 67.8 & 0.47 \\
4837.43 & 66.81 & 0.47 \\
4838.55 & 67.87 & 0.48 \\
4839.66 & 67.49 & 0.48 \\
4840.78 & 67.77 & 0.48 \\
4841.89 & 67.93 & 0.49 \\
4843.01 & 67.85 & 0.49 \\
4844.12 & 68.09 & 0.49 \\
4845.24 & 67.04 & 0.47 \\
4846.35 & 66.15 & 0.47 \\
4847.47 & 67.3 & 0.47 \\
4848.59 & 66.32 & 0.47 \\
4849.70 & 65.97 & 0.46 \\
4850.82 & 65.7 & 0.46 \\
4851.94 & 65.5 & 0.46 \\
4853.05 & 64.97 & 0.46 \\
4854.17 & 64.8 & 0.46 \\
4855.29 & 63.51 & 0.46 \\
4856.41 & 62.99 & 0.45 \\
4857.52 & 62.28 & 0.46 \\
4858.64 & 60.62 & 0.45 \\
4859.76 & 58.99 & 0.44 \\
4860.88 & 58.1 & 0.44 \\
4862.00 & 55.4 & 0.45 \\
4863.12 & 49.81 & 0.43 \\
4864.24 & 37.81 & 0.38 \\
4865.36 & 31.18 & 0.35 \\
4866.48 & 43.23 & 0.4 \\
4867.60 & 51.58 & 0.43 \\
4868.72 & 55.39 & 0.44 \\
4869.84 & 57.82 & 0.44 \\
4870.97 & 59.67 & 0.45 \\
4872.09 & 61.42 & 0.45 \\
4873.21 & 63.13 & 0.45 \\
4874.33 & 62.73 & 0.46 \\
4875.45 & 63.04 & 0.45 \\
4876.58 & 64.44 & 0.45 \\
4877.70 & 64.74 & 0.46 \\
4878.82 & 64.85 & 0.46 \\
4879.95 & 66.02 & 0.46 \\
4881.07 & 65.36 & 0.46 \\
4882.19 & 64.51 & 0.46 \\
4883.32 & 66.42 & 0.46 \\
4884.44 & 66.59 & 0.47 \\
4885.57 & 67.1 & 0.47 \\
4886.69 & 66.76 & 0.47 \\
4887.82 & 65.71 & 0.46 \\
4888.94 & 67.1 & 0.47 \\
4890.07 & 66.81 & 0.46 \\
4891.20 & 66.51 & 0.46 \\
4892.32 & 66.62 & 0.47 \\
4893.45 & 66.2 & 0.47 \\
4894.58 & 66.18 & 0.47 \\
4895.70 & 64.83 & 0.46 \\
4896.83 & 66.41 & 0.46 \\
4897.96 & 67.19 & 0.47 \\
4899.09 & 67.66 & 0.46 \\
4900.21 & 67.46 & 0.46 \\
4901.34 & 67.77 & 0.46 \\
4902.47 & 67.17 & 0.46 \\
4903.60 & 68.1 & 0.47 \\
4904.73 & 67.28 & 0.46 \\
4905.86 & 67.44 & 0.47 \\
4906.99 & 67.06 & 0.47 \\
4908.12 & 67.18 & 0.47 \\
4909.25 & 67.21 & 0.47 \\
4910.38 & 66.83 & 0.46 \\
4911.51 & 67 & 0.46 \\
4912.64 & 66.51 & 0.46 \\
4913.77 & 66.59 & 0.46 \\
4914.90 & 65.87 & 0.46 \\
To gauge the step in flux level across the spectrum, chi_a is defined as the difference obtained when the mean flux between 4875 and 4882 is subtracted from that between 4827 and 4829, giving 3.8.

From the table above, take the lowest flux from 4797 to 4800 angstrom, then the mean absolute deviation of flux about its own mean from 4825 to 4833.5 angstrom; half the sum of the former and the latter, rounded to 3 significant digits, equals 34.4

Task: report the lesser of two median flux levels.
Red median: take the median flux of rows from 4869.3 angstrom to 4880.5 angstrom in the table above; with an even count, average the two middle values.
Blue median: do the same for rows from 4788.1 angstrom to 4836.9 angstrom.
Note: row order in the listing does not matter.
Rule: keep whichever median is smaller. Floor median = 63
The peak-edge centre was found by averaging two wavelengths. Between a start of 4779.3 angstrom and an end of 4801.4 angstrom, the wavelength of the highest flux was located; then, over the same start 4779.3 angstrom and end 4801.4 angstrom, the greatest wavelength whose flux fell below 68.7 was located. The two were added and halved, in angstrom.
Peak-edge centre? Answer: 4792.5 angstrom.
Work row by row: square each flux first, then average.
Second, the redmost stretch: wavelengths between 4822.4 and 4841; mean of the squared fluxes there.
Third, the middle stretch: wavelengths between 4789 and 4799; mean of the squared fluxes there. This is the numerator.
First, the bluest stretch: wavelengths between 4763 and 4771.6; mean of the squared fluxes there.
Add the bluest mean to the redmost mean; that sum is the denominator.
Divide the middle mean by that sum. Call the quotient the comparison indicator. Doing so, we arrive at 0.50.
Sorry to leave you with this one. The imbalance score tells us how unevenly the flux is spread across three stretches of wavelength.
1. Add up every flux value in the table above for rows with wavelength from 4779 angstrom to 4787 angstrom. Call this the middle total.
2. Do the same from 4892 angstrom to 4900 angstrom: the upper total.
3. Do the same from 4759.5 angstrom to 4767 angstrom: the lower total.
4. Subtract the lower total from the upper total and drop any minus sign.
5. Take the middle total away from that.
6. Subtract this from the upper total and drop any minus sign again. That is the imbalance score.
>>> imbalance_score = 926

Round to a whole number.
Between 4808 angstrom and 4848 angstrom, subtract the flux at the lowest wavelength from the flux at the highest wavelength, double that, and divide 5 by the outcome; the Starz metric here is -3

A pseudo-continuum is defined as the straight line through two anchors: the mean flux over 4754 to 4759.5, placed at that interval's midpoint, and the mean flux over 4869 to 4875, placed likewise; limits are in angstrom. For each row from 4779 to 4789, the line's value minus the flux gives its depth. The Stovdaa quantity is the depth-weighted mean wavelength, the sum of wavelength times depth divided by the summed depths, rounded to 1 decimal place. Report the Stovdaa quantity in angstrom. 4784.5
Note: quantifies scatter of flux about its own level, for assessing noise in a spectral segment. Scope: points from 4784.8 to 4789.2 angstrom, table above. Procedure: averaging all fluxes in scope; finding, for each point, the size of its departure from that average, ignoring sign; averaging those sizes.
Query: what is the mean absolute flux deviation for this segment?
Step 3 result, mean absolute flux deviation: 0.225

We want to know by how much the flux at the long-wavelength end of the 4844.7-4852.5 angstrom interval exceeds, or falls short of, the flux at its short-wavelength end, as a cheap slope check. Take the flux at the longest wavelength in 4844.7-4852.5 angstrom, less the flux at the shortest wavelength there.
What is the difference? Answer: -1.5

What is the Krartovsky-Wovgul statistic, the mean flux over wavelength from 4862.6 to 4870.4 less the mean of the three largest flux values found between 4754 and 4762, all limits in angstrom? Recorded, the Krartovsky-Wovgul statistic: -23.3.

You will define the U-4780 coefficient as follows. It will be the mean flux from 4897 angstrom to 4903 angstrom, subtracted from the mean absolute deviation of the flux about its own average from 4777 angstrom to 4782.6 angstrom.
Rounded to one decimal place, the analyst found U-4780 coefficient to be -67.3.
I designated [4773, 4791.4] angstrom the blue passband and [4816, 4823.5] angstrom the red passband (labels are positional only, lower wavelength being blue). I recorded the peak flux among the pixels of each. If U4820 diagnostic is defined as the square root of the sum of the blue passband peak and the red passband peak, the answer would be 11.76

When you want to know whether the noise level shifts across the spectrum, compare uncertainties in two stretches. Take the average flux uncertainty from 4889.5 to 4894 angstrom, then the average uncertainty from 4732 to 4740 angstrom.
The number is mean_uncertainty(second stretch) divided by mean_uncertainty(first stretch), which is 1.07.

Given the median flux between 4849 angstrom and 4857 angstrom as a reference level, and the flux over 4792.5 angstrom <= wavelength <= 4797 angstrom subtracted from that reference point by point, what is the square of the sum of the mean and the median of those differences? 54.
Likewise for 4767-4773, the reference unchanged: 70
